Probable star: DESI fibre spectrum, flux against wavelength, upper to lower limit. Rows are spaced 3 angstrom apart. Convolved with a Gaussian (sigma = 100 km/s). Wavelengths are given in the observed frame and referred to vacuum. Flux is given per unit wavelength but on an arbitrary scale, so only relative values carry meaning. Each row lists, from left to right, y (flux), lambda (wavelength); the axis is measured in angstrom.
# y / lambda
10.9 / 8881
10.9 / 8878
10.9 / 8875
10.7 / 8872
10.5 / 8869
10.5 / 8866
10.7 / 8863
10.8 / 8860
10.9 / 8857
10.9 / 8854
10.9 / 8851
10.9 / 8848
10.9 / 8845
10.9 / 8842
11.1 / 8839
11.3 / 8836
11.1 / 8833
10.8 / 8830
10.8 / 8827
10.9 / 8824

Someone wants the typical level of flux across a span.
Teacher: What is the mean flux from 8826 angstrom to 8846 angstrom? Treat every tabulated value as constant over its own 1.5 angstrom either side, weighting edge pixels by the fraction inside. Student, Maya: 10.99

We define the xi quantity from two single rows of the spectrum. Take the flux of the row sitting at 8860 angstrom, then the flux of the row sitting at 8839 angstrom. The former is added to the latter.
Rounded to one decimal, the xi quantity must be 21.9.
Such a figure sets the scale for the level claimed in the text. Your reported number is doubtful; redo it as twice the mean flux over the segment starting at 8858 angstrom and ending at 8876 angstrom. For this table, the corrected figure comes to 21.4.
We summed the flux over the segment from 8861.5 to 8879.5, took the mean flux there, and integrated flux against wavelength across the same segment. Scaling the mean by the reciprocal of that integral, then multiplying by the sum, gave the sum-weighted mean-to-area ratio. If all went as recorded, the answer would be 3.57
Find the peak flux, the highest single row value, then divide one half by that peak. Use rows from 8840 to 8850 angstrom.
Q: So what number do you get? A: 0.0459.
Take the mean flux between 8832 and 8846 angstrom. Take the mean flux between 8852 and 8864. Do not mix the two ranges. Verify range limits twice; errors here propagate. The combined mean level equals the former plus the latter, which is 21.9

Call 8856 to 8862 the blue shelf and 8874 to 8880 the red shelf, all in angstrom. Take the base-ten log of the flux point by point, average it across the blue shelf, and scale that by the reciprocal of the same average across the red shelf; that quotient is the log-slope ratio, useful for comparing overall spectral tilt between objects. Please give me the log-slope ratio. 1.00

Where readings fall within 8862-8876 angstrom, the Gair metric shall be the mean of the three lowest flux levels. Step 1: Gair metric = 10.6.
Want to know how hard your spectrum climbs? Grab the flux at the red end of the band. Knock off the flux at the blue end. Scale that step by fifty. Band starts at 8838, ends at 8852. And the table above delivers -10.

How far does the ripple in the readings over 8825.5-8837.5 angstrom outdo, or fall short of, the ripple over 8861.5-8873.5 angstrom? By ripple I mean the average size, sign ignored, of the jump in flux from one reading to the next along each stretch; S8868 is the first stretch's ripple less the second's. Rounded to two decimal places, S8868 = 0.03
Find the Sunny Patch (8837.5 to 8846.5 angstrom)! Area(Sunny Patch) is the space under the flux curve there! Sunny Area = 99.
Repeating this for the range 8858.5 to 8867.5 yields 96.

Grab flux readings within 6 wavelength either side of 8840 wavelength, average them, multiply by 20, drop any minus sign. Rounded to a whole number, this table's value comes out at 221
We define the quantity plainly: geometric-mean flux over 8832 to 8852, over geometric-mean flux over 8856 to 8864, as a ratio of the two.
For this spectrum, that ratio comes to 1.02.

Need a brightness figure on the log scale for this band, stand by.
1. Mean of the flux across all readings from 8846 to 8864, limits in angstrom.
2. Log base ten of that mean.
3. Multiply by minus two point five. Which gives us -2.59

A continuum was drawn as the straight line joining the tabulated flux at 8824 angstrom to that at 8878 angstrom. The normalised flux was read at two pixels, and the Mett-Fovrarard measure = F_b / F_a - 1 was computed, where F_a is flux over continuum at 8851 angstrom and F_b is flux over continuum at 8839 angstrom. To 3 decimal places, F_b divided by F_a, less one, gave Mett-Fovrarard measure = 0.018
